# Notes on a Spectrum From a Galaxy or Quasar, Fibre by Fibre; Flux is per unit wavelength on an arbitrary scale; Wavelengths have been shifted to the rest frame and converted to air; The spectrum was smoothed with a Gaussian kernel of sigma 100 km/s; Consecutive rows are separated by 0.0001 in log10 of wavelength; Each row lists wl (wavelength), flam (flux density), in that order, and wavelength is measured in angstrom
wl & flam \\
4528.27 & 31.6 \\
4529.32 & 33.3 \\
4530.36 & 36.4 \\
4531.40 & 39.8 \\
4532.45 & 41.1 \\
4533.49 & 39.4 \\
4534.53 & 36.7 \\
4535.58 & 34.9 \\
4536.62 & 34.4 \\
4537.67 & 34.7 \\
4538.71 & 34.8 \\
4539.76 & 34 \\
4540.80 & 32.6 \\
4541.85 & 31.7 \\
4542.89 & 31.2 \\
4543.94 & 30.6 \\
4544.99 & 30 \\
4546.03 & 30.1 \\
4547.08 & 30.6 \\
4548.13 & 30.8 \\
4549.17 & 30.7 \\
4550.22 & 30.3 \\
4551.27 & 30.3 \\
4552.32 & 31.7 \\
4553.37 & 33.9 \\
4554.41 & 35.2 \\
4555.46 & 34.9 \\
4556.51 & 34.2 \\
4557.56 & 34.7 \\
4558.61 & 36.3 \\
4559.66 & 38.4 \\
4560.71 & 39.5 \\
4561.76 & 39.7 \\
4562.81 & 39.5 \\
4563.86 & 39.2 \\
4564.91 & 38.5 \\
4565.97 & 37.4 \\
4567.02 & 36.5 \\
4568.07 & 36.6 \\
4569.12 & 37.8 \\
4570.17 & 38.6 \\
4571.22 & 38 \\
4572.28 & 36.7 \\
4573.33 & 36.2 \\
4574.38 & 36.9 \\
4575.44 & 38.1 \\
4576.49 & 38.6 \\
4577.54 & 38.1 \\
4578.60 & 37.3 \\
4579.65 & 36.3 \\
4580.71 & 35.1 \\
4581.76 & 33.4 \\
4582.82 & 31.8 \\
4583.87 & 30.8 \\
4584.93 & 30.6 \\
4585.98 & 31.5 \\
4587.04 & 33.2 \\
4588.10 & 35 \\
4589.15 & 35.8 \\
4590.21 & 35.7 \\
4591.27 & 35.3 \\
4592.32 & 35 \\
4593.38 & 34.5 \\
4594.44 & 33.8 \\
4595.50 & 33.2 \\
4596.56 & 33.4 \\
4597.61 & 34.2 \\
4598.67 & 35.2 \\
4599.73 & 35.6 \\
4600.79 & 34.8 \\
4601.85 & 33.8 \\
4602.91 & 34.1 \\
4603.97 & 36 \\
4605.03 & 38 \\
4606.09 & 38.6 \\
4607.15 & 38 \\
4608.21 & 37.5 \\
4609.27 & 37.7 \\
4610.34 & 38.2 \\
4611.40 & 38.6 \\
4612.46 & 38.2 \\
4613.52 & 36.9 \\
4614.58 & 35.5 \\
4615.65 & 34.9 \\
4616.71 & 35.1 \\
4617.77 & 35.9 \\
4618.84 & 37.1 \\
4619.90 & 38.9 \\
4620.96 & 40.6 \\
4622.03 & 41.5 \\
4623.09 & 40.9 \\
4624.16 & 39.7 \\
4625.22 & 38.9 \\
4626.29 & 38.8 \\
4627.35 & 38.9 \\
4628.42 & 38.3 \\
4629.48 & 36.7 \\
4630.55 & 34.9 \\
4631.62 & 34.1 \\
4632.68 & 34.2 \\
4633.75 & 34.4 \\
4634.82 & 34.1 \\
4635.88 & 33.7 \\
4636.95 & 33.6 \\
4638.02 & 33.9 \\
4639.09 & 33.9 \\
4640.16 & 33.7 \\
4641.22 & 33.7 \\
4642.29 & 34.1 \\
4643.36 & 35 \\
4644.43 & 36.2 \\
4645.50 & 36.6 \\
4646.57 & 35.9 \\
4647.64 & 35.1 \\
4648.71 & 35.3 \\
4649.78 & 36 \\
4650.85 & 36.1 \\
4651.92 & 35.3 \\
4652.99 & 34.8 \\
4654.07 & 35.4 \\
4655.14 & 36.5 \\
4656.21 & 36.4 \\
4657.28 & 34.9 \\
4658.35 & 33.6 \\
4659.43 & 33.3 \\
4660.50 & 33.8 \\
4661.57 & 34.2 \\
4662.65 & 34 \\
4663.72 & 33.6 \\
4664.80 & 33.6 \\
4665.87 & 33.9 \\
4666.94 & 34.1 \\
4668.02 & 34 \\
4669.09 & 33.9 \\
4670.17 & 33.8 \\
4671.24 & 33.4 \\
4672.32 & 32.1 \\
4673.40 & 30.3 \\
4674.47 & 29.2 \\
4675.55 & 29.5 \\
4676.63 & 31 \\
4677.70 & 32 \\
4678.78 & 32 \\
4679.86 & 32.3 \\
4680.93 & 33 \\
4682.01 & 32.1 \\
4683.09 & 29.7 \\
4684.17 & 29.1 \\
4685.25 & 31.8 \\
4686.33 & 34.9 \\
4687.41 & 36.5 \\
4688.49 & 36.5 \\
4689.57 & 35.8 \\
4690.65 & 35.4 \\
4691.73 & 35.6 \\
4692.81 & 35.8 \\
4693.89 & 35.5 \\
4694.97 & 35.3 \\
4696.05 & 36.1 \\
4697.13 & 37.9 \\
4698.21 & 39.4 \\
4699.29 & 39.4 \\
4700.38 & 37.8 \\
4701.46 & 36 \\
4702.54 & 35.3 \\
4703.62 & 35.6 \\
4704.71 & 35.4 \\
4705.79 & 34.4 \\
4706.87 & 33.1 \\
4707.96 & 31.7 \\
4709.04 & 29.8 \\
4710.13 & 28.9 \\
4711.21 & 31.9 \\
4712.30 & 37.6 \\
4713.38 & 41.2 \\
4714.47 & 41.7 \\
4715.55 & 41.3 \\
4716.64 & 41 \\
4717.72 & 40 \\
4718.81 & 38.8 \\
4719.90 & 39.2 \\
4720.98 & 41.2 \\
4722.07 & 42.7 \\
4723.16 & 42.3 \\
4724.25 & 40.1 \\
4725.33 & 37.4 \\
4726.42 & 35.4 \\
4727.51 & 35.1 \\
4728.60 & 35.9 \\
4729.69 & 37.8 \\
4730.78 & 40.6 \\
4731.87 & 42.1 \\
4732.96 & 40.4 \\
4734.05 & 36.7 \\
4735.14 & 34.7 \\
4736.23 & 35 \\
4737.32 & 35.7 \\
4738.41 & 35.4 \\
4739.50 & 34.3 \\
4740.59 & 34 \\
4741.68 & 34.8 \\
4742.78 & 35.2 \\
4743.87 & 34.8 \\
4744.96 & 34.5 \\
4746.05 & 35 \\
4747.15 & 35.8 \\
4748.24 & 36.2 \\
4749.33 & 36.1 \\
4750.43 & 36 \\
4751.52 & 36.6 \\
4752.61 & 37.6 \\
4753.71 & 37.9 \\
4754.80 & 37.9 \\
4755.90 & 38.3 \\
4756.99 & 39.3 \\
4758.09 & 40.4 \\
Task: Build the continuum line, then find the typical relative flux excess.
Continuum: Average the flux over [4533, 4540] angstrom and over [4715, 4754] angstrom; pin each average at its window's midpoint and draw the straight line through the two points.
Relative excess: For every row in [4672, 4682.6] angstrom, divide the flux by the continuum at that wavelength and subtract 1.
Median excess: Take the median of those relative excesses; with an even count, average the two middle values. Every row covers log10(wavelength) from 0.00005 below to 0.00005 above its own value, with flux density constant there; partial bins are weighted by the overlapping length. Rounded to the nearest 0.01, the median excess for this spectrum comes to -0.13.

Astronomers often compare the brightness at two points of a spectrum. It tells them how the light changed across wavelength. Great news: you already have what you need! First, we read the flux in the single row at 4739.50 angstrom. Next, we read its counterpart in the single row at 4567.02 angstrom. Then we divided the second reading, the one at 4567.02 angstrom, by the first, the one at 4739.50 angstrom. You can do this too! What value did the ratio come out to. 1.06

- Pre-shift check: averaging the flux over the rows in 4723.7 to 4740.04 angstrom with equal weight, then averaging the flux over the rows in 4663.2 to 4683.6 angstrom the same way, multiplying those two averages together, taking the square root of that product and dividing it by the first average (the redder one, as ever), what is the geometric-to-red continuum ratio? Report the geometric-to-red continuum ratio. 0.93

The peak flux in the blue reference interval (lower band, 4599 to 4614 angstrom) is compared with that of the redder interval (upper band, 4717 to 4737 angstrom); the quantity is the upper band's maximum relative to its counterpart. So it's 1.11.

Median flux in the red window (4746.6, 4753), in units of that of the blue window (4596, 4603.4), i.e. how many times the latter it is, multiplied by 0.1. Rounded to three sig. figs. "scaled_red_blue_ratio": 0.106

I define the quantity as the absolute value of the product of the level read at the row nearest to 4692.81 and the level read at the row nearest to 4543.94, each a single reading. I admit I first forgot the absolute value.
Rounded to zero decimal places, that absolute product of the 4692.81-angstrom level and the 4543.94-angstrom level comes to 1095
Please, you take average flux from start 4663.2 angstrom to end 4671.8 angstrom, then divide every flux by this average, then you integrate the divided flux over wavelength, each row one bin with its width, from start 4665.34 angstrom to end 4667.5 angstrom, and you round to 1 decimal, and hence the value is 2.2 angstrom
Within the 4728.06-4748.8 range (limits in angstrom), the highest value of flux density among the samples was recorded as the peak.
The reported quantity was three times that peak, 126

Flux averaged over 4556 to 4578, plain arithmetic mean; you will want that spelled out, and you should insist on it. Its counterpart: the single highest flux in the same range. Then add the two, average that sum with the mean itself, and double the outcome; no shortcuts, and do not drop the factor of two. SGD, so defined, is 114.9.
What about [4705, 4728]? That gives 117.4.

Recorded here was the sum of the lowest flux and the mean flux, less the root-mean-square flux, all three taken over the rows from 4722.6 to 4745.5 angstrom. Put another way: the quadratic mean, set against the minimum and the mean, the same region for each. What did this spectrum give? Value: 34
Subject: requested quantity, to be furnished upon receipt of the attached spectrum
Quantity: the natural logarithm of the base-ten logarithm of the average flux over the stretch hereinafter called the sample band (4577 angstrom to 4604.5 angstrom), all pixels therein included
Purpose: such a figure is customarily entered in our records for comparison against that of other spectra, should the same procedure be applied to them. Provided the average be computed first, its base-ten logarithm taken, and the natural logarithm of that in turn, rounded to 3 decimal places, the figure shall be 0.429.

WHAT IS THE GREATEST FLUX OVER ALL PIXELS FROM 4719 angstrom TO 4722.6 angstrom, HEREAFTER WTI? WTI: 42.7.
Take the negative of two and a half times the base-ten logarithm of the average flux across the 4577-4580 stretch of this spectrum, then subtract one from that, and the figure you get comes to -4.93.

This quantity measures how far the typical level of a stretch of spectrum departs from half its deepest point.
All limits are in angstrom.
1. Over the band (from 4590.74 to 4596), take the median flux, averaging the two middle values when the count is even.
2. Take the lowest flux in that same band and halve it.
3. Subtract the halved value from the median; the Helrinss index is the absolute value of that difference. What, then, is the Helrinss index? 17.9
